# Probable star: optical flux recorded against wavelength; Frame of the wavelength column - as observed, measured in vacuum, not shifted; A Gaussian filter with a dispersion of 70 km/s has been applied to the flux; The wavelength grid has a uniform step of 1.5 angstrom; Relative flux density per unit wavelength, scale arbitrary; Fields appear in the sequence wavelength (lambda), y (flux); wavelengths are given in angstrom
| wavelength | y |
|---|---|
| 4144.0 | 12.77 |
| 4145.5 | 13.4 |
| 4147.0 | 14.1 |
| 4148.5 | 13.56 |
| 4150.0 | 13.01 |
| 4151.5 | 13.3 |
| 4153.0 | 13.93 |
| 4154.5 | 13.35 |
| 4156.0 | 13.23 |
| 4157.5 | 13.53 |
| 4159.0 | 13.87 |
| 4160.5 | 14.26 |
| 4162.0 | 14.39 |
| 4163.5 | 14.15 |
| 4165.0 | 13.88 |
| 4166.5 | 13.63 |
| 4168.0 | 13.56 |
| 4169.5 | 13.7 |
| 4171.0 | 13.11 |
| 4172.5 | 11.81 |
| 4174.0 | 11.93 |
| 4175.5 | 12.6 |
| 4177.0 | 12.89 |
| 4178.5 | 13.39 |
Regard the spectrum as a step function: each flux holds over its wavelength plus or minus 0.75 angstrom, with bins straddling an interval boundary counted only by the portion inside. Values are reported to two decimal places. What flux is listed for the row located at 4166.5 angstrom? 13.63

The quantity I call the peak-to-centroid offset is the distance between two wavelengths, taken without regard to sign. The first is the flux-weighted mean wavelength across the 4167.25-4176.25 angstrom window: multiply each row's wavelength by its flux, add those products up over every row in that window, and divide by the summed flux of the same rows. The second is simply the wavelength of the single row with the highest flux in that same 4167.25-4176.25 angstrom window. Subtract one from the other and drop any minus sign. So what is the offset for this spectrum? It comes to 2.1 angstrom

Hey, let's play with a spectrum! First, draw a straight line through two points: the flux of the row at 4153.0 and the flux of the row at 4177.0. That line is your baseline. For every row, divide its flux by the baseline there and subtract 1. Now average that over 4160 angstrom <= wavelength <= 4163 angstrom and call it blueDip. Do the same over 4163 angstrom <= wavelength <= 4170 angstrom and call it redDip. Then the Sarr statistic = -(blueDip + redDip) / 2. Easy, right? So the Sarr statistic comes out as -0.044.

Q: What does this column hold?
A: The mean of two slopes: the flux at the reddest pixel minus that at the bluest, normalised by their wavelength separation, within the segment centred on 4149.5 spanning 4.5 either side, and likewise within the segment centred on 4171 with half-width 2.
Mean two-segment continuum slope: -0.28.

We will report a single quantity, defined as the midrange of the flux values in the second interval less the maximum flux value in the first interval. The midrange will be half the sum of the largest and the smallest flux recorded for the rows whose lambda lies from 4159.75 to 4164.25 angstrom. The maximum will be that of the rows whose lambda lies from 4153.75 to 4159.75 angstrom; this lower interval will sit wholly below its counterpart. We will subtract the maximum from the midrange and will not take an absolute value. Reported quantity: 0.40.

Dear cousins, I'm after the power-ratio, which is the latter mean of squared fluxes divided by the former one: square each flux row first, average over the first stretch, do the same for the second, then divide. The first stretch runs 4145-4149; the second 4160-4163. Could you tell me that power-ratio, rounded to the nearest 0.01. 1.09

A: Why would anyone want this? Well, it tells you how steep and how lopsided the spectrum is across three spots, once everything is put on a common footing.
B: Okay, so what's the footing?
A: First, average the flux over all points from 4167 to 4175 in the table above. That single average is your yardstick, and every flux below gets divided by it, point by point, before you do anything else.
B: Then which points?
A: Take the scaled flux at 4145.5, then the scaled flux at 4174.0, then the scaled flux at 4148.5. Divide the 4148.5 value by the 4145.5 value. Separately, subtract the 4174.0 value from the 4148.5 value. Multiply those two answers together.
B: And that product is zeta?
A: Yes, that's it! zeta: 0.13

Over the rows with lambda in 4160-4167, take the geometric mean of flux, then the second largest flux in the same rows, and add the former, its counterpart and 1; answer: 29.3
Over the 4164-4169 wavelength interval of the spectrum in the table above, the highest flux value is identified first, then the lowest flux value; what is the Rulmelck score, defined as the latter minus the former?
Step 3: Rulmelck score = -0.3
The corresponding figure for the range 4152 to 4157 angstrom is -0.7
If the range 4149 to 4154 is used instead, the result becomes -0.9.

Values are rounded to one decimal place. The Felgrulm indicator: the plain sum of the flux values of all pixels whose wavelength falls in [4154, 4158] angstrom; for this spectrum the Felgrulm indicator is 40.1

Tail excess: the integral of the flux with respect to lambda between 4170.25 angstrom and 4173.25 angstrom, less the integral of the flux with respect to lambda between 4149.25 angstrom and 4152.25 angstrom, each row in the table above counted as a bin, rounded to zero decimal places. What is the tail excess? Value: -2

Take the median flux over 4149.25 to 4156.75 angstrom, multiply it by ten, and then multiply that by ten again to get 1330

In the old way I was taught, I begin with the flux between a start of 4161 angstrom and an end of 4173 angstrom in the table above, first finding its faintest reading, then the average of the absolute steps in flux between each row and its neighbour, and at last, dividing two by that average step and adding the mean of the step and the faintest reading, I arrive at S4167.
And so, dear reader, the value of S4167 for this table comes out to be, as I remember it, 11.0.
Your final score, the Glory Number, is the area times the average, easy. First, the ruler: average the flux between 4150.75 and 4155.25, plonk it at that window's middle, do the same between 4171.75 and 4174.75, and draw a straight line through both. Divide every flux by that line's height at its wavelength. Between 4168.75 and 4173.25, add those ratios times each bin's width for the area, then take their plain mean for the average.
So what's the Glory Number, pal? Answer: 5.1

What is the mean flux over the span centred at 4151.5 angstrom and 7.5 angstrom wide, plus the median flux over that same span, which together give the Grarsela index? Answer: 26.8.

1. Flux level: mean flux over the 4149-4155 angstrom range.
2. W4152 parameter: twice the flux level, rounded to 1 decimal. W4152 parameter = 26.8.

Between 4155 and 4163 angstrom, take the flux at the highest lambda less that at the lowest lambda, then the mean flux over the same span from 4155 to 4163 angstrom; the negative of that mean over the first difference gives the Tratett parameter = -12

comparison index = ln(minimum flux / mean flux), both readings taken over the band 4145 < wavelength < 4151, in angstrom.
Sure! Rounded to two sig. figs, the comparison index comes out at -0.038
